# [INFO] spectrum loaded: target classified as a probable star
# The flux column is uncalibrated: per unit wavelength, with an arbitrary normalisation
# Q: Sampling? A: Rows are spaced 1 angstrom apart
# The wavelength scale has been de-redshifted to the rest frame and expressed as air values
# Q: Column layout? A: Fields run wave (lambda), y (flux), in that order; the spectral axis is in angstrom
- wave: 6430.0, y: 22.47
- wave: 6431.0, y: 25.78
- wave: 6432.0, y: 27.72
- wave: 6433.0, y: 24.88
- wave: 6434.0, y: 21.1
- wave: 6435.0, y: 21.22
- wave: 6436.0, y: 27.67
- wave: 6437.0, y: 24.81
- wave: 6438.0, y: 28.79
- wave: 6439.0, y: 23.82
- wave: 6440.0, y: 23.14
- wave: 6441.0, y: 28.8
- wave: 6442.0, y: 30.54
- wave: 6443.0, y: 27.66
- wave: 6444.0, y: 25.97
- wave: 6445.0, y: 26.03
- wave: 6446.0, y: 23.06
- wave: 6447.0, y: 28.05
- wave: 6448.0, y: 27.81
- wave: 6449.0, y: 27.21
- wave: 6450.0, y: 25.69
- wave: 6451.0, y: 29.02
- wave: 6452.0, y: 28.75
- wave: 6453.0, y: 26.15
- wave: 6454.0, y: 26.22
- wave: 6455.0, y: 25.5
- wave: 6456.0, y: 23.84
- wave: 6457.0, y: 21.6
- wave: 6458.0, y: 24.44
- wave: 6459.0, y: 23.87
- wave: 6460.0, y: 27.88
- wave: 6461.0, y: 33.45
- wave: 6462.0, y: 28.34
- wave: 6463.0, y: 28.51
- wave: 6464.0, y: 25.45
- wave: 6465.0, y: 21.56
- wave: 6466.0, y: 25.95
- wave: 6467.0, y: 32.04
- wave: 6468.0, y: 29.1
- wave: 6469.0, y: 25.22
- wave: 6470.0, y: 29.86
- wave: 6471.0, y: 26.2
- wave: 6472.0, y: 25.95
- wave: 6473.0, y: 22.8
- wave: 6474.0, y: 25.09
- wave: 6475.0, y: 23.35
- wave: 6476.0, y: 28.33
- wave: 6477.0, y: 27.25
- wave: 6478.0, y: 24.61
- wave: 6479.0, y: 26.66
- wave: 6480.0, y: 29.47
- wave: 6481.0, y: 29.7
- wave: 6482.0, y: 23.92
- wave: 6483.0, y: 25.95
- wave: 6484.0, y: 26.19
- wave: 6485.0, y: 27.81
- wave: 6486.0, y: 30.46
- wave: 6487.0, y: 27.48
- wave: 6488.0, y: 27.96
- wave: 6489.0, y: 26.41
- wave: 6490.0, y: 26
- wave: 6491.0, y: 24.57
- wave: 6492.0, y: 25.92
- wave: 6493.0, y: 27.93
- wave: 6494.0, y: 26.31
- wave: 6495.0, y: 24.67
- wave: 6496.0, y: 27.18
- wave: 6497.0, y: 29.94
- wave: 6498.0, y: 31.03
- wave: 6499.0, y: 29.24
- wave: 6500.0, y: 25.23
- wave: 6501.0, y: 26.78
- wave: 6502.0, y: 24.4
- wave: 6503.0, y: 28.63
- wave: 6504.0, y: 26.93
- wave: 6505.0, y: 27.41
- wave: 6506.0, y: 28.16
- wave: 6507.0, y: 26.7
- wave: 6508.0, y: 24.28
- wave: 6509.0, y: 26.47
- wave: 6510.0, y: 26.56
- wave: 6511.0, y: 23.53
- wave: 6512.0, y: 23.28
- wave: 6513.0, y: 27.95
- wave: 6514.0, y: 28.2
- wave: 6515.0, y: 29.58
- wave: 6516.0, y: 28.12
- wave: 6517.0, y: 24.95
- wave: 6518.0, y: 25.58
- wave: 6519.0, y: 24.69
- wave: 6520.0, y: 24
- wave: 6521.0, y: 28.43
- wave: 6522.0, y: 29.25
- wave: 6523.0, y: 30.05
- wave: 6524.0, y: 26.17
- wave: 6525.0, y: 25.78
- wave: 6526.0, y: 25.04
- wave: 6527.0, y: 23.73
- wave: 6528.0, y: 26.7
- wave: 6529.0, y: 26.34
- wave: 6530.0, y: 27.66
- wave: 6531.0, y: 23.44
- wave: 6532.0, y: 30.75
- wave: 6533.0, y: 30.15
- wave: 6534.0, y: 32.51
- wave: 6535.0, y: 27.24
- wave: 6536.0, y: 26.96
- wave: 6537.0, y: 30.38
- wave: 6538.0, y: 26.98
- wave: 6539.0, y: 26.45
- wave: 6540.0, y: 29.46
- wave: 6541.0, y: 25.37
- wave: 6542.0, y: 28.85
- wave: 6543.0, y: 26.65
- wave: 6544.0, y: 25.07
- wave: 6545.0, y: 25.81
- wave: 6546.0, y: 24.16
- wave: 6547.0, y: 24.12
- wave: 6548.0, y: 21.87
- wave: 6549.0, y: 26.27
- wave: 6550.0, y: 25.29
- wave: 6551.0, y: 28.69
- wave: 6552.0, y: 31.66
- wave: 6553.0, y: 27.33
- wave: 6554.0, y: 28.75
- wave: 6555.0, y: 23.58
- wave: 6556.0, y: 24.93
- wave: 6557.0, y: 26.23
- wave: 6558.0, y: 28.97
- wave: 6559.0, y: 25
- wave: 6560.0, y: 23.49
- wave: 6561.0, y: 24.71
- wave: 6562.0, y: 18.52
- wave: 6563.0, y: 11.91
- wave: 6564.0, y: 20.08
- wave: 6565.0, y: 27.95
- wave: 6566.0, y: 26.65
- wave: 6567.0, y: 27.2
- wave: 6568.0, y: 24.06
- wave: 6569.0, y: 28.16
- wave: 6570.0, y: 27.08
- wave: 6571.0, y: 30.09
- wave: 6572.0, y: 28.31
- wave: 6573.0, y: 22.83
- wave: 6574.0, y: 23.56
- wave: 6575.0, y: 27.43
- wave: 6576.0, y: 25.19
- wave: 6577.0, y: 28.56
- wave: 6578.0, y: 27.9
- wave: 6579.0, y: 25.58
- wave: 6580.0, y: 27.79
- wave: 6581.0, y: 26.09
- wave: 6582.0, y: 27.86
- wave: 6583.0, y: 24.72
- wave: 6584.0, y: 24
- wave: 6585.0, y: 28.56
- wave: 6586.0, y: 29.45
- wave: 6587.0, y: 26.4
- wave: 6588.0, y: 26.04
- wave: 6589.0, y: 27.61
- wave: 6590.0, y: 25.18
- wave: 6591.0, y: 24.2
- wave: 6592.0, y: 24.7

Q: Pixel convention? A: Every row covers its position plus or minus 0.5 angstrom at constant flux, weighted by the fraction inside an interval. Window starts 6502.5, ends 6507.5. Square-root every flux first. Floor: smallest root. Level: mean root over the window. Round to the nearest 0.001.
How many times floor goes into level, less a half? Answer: 0.516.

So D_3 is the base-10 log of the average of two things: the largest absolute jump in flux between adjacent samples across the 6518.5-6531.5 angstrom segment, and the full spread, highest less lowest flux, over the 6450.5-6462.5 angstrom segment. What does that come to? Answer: 0.91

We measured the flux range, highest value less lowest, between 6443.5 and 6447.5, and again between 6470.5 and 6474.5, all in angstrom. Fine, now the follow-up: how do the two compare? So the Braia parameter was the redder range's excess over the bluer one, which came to -1.6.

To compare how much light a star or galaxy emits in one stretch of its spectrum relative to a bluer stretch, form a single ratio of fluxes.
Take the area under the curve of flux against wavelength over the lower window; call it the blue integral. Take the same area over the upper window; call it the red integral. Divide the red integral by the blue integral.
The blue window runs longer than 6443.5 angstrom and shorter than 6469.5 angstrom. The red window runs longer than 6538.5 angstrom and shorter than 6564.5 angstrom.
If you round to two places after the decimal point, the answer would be 0.95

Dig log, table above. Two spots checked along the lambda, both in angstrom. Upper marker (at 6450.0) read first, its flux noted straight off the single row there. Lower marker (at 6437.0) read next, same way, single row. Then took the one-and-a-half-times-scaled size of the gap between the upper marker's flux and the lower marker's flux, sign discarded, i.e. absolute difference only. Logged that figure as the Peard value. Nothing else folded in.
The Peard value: 1.3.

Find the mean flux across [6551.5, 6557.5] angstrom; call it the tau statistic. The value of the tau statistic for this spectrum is 27.1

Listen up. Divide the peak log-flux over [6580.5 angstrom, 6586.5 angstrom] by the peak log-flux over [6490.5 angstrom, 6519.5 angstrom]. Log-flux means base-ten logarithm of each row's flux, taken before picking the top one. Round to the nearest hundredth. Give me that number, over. 0.98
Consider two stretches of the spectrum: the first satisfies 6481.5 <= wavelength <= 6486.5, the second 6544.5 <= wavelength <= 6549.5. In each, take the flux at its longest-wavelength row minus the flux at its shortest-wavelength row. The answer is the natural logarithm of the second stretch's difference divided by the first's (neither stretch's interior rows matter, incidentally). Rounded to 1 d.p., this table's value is -2.7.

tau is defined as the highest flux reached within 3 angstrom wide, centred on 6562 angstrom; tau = 24.71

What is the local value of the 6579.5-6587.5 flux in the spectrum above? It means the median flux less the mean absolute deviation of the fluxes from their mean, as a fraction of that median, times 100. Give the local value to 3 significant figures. 94.3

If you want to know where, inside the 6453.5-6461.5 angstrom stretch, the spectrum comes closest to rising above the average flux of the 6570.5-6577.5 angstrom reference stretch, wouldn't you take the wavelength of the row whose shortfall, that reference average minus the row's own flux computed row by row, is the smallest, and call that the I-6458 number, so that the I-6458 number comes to 6461.0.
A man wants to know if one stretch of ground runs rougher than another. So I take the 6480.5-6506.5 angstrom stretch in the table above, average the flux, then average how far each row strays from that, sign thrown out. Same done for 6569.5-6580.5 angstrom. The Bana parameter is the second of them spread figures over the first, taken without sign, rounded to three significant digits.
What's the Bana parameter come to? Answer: 1.18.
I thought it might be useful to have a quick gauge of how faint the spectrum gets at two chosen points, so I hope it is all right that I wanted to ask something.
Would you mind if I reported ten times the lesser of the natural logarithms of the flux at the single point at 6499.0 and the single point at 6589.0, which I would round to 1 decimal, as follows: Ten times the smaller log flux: 33.2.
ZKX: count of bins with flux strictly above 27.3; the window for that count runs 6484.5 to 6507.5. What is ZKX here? 11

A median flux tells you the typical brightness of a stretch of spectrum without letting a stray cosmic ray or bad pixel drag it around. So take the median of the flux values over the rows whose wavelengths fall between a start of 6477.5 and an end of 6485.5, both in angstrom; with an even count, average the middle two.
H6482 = 26.4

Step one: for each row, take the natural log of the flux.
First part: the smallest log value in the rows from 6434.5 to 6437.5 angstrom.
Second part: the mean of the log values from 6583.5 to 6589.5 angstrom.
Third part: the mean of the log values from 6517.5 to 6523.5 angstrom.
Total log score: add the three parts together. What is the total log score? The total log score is 9.64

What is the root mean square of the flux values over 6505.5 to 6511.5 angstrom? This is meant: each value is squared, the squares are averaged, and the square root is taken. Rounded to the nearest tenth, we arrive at 26.0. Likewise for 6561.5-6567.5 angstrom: 22.8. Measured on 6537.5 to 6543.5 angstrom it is 27.3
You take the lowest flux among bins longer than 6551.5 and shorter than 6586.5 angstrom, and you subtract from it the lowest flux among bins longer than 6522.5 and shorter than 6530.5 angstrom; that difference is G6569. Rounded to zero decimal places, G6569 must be -12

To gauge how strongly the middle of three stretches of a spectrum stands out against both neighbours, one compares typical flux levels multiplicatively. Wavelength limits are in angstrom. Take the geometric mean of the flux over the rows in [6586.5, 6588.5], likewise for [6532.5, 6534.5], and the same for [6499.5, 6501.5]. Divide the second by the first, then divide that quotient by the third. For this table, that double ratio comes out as 0.046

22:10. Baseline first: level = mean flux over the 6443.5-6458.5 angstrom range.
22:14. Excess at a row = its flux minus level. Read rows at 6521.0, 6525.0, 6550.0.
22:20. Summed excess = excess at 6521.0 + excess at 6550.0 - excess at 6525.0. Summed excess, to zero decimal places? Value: 2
